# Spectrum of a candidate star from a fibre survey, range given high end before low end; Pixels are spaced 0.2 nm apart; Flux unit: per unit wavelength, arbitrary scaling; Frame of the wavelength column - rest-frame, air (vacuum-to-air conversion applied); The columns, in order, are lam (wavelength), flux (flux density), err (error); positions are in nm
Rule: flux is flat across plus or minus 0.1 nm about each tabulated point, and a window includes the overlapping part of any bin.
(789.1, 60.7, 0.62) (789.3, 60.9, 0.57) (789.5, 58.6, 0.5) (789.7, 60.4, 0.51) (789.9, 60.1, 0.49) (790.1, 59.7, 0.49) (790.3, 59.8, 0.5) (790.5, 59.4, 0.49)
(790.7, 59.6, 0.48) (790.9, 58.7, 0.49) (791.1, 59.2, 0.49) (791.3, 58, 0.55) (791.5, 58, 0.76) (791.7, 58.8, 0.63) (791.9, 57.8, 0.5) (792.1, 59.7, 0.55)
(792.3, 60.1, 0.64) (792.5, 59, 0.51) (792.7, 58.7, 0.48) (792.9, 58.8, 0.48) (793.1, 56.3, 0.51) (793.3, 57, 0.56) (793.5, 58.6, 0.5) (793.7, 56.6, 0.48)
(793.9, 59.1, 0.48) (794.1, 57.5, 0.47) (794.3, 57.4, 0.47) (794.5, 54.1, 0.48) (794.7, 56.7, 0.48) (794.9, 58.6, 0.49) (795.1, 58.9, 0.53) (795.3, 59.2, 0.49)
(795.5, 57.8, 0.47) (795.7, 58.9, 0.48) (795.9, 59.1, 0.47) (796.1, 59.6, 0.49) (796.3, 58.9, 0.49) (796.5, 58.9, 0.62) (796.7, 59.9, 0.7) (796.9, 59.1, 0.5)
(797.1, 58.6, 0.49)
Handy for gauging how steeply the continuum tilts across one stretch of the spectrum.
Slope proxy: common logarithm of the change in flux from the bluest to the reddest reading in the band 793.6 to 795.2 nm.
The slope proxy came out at 0.36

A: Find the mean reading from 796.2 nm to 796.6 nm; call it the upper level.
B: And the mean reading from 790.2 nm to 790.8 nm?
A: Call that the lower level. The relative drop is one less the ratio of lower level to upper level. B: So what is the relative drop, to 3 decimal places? -0.012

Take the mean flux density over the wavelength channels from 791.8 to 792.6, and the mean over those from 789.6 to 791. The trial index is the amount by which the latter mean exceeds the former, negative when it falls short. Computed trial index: 0.5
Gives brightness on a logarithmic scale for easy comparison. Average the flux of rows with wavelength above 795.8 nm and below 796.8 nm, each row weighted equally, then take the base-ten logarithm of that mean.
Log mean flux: 1.77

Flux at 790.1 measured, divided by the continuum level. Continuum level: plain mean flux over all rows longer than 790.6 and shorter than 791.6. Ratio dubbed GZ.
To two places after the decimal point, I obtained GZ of 1.02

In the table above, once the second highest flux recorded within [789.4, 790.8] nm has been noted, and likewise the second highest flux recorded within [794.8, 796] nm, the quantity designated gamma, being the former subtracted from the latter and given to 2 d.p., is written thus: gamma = -1.00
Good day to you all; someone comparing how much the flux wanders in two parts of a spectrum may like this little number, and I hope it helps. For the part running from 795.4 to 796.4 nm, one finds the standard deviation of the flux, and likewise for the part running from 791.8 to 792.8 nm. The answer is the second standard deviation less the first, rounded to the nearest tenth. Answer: 0.2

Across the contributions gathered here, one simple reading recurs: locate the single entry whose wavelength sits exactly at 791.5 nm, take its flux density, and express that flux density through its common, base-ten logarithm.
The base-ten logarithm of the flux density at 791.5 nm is 1.763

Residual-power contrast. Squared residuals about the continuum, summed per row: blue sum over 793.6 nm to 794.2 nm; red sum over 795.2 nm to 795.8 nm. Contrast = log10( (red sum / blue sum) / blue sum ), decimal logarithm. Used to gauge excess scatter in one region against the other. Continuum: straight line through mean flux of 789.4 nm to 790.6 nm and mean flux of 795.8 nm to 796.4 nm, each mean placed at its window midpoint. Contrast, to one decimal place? -1.8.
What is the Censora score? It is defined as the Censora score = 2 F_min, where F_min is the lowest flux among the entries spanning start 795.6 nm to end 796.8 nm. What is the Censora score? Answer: 118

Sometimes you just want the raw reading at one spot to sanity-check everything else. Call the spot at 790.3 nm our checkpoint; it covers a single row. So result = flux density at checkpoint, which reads 59.8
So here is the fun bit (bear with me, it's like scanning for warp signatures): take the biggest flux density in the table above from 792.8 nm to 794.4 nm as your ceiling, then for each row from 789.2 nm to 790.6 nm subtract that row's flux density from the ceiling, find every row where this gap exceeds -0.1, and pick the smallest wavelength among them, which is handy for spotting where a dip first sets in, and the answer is 789.5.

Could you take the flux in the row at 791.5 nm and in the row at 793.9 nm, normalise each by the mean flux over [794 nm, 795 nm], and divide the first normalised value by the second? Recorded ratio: 0.98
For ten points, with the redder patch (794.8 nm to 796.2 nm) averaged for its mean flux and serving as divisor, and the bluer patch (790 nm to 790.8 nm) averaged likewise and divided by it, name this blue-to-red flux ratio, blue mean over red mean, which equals 1.01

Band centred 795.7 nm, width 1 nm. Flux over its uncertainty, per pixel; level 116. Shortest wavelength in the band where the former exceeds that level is 795.3 nm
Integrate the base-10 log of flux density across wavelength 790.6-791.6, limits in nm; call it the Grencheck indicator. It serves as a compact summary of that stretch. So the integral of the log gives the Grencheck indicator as 1.769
